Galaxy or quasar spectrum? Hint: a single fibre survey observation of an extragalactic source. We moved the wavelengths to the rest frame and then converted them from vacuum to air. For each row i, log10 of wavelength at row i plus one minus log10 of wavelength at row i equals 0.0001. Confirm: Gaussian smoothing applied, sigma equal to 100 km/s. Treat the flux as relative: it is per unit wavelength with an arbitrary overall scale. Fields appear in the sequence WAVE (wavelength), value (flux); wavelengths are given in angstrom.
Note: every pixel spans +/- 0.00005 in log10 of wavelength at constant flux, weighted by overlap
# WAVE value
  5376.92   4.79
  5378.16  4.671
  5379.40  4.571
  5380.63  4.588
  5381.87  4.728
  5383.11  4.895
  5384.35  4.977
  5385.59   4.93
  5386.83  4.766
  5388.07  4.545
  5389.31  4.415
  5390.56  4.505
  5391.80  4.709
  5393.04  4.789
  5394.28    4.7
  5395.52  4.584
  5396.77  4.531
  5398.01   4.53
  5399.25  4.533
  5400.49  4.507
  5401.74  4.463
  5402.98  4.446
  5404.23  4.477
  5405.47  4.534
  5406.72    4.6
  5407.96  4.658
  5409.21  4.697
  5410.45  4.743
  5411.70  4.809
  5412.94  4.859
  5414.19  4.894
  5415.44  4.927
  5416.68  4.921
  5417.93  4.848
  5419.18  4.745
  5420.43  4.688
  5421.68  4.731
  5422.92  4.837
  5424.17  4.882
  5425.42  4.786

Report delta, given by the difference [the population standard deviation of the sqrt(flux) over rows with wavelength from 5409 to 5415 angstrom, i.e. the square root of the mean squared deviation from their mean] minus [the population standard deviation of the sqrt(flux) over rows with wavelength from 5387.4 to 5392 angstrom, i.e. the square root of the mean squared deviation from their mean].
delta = -0.008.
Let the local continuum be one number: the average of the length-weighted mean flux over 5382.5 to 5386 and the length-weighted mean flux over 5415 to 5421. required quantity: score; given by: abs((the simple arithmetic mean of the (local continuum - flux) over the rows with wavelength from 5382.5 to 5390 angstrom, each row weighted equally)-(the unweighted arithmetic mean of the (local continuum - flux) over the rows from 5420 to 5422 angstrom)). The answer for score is 0.05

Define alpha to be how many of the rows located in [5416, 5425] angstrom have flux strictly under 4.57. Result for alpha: 0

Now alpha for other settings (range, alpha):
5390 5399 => 3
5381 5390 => 2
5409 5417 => 0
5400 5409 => 5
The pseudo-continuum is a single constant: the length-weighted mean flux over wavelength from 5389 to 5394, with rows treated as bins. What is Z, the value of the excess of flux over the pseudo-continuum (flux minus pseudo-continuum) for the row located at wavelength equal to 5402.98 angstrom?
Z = -0.17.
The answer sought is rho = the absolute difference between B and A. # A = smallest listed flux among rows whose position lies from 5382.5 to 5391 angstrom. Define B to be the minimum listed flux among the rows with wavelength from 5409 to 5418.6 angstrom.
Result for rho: 0.28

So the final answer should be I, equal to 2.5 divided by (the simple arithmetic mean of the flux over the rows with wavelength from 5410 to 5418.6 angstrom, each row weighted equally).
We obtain 0.515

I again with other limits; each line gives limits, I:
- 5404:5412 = 0.538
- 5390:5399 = 0.541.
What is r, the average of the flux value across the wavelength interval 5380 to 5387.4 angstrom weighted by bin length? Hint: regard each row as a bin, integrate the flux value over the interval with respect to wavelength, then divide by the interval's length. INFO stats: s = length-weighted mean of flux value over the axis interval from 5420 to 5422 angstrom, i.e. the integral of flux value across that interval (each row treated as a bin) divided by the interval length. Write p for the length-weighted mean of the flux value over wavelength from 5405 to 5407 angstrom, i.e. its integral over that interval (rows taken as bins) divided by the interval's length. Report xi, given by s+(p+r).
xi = 14.1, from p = 4.55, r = 4.82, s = 4.70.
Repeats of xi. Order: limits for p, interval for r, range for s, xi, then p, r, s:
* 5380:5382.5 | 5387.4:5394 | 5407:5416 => 14.1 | 4.67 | 4.60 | 4.79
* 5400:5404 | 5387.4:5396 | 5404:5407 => 13.6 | 4.46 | 4.61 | 4.54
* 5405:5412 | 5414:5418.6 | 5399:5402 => 14.1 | 4.67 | 4.90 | 4.50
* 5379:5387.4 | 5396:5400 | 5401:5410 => 13.9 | 4.79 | 4.53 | 4.56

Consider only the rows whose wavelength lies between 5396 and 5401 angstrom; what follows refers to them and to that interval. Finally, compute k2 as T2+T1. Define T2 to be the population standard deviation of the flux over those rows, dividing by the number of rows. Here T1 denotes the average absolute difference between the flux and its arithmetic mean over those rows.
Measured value 0.02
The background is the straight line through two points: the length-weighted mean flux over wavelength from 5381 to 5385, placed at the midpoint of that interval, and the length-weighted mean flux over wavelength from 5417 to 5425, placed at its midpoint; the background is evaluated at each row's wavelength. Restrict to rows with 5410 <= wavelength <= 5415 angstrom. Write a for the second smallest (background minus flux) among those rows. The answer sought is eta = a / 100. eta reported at -0.0006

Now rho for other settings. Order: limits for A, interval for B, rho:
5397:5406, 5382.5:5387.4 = 0.32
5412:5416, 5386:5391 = 0.44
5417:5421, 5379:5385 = 0.12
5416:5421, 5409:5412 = 0.01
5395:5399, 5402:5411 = 0.08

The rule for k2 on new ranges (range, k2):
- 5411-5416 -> 0.08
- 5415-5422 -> 0.18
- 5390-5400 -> 0.19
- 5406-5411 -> 0.10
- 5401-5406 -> 0.06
